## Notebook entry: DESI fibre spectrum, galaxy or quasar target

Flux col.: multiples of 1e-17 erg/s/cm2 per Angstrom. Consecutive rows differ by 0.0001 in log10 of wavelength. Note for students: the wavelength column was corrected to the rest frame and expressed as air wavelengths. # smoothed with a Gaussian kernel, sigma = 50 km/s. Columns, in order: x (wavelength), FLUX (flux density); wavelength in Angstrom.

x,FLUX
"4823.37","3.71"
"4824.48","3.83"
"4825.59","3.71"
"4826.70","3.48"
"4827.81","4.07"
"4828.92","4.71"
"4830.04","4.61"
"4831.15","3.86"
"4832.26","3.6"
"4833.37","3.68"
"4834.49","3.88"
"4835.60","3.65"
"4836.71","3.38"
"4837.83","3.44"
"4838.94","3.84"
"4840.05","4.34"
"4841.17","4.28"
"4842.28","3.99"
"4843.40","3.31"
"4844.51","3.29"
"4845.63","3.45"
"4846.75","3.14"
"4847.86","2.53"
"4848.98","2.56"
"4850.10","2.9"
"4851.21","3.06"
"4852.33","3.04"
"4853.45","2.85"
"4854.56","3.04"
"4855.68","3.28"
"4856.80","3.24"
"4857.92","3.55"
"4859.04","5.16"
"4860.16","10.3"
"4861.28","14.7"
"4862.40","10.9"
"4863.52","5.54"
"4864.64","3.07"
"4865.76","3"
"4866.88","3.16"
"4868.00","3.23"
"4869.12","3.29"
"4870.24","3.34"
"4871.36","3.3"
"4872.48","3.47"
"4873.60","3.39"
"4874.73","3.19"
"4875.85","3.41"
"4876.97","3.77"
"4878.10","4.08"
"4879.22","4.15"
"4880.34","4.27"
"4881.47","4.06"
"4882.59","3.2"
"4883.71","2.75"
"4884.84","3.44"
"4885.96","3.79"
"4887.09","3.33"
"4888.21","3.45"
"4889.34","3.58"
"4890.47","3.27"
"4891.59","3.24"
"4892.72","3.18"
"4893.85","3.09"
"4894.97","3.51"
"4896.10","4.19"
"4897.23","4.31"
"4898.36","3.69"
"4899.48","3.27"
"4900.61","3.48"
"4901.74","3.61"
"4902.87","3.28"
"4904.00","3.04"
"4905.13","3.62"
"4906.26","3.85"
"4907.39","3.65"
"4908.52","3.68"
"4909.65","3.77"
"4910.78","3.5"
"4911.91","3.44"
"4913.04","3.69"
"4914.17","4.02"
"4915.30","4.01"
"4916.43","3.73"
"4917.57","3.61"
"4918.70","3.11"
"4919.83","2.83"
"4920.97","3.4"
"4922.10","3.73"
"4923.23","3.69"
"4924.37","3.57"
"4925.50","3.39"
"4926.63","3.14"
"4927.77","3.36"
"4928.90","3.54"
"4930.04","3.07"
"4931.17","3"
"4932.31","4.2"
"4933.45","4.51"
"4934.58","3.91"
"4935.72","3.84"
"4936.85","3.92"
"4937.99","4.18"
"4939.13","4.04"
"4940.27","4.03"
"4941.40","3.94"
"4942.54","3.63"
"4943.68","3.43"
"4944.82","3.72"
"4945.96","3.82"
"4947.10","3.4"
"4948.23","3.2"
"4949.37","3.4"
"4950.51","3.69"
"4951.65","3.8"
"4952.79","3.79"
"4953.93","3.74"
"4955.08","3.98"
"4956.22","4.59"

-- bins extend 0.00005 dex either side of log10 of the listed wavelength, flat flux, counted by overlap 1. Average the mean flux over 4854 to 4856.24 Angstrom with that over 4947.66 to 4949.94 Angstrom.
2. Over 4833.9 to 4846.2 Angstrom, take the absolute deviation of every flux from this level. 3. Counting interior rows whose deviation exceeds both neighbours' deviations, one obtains 1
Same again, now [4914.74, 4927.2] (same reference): 2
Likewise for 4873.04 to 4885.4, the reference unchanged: 2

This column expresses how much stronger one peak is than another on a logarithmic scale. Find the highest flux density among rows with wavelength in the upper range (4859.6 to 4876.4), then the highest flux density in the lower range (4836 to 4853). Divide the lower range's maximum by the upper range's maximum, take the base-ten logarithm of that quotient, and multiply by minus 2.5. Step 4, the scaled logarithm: 1.32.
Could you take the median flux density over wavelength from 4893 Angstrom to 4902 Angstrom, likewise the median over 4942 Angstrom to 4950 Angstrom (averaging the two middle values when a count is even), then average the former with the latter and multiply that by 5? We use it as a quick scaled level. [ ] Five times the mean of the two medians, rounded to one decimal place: 17.5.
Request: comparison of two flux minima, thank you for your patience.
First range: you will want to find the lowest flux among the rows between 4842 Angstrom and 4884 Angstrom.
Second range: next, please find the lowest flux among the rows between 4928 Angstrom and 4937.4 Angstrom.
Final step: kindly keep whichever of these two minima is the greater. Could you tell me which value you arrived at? 3.00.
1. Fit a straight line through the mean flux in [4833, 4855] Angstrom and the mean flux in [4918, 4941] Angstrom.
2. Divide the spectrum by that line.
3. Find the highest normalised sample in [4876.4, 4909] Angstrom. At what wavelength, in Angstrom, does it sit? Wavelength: 4880.34 Angstrom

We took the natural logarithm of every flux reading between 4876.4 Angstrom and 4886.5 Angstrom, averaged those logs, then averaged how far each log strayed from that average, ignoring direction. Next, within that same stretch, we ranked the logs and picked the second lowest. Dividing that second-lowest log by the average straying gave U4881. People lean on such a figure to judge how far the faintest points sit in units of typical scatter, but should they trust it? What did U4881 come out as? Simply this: 10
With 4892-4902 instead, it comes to 13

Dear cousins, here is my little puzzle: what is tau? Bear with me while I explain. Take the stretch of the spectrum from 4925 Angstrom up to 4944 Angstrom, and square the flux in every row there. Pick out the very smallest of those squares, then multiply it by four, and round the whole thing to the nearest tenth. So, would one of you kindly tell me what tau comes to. 36.0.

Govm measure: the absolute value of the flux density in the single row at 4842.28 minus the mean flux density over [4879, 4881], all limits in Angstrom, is 0.22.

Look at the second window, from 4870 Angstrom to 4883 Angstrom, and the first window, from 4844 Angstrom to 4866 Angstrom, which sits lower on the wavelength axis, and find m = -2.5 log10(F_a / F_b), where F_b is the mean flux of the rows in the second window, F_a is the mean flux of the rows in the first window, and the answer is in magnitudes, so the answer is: -0.26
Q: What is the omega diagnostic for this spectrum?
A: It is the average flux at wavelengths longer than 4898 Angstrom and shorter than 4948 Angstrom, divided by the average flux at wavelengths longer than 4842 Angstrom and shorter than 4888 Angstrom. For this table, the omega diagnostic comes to 0.89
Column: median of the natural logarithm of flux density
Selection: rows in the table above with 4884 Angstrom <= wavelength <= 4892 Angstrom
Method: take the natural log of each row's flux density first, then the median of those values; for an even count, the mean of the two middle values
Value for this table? 1.24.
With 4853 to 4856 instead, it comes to 1.11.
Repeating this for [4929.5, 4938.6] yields 1.36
